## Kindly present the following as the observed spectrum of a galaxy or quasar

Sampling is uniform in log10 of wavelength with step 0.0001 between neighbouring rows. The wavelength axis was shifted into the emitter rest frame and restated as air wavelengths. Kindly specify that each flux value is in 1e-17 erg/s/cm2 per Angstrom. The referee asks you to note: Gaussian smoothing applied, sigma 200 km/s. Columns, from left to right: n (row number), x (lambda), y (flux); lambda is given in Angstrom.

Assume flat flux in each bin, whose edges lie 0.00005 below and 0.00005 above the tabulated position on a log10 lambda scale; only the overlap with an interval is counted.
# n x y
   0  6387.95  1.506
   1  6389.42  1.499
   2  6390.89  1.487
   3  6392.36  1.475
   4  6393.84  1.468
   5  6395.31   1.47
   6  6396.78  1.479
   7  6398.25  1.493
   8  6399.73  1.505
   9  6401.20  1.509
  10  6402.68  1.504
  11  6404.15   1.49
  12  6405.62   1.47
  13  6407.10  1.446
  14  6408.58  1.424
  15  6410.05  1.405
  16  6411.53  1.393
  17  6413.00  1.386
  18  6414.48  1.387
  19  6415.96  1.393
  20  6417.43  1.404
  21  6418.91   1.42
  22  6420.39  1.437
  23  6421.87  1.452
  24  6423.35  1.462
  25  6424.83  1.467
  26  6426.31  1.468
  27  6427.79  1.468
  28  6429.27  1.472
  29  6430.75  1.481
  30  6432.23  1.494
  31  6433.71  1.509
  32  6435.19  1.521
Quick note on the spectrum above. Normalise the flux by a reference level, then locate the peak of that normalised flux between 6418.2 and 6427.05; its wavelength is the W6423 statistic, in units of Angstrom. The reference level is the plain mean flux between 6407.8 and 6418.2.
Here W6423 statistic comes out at 6426.31 Angstrom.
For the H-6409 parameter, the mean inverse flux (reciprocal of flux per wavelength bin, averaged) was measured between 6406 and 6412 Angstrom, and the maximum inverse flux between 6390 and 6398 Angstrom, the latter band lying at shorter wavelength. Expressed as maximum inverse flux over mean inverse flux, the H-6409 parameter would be 0.97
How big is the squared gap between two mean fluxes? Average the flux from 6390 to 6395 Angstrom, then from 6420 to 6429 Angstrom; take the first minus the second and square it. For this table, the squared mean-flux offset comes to 0.0003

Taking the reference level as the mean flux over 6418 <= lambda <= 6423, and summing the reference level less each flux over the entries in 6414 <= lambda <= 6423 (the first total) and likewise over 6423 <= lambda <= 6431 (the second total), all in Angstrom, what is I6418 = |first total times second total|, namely 0.025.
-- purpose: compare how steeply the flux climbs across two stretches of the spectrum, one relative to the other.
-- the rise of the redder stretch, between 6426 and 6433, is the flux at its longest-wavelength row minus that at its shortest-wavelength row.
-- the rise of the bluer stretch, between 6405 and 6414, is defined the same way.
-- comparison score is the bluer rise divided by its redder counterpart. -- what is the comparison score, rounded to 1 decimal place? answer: -3.2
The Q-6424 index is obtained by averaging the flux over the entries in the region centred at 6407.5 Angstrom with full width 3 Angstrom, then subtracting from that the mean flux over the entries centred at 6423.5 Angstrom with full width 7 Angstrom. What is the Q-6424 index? -0.02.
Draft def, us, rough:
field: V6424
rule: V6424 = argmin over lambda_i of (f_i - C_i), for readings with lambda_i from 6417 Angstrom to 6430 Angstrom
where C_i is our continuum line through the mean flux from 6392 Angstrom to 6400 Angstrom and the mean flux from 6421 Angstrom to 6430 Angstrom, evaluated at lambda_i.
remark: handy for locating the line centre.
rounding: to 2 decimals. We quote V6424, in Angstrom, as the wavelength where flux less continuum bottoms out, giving 6417.43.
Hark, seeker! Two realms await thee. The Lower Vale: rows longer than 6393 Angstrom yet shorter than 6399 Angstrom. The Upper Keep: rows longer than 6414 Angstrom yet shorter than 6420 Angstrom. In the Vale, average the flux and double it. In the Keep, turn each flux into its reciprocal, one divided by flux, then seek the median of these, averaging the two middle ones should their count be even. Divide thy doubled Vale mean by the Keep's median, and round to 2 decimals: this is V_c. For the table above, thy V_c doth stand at 4.13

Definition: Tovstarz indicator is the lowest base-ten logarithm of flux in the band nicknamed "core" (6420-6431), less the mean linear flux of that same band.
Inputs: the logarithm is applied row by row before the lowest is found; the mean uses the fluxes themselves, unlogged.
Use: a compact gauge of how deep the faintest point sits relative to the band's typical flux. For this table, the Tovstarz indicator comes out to -1.31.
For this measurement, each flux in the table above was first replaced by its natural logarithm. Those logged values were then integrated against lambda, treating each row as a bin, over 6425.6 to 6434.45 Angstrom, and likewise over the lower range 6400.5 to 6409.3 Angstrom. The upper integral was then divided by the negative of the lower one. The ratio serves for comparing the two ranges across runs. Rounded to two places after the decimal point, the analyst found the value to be -1.02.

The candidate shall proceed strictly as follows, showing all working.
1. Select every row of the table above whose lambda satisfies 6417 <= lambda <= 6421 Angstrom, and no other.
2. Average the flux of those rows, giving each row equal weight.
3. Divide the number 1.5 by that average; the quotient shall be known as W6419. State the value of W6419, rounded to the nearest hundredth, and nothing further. 1.06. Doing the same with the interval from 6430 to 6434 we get 1.00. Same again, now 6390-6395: 1.02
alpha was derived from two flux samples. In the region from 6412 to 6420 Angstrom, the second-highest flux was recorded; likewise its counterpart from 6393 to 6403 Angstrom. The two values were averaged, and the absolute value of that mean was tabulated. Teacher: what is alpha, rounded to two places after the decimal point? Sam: 1.45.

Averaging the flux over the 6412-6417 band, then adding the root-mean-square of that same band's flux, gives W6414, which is 2.78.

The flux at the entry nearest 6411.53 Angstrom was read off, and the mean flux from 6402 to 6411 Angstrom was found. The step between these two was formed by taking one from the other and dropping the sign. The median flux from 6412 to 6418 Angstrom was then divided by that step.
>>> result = 22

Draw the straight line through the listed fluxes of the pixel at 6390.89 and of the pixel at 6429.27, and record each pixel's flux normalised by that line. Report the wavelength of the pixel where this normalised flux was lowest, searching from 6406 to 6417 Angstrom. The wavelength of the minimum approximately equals 6413.00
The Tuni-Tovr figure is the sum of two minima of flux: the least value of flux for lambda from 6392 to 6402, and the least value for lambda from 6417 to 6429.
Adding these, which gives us 2.87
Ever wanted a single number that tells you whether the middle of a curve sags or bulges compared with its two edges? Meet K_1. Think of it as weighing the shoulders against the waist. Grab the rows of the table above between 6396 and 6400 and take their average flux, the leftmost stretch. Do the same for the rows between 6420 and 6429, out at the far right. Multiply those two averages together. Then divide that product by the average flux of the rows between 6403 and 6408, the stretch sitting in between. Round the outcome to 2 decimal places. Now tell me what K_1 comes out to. 1.48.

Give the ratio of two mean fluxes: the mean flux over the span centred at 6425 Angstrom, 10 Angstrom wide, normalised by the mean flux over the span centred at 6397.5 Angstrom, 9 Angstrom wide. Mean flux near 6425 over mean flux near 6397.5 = 0.98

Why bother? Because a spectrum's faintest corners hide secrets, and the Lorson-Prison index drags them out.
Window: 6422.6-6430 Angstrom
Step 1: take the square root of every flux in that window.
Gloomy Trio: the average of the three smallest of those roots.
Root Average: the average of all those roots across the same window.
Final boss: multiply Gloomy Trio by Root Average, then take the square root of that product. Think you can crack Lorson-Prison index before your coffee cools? 1.21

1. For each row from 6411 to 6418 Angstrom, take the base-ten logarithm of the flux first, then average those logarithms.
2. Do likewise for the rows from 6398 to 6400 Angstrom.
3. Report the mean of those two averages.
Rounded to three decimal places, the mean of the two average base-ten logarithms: 0.160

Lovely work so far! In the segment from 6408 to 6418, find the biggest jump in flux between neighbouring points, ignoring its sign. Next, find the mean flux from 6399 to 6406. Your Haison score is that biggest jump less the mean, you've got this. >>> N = -1.48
